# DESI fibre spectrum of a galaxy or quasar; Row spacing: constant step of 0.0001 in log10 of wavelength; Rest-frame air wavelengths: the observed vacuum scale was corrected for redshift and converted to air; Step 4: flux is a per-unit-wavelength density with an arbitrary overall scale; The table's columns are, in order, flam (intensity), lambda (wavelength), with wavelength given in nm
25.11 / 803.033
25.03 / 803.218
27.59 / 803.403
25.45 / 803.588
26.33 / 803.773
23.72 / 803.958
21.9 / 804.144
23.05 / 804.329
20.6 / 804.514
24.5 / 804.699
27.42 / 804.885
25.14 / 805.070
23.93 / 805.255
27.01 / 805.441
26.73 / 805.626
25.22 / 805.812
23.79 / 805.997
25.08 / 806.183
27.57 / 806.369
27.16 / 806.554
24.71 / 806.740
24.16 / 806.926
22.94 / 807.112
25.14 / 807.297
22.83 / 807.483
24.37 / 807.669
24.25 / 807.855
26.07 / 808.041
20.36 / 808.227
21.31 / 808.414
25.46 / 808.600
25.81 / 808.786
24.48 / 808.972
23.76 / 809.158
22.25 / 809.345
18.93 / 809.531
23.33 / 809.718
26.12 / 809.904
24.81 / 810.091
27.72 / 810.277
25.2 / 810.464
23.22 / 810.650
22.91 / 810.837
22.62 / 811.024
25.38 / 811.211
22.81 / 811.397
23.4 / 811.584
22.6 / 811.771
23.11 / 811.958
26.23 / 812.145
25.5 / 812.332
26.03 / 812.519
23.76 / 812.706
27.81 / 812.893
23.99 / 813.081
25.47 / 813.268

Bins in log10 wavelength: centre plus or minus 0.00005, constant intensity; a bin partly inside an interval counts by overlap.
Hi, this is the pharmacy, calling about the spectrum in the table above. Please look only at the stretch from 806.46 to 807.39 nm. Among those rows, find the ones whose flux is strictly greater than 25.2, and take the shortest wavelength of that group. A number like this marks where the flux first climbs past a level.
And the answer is 806.554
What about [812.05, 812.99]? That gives 812.145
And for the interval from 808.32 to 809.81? 808.600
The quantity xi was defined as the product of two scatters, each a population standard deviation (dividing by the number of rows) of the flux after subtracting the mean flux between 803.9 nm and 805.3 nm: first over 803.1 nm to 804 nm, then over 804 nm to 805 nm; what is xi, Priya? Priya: 3.0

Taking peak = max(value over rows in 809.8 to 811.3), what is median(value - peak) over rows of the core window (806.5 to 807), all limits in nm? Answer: -3.01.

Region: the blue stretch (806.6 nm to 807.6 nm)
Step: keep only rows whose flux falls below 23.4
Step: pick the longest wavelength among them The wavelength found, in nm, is 807.483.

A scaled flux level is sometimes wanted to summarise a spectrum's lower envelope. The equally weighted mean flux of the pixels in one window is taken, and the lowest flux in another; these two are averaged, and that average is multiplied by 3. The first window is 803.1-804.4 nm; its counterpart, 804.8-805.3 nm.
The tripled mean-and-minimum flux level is 73.0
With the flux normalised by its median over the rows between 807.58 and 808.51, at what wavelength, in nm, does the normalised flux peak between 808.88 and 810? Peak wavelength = 809.904 nm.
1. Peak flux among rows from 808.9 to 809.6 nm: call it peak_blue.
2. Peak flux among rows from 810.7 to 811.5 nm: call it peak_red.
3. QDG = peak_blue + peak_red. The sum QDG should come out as 49.9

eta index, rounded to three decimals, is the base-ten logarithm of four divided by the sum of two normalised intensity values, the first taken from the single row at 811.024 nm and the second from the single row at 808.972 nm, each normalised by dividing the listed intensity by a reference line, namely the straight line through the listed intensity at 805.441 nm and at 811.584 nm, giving 0.315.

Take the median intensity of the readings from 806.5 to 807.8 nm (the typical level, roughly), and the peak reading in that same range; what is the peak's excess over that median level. 2.8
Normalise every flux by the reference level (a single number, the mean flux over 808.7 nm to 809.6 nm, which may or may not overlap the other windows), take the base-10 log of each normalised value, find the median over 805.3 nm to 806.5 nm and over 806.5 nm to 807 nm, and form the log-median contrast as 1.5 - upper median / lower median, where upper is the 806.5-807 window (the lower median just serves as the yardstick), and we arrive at 0.9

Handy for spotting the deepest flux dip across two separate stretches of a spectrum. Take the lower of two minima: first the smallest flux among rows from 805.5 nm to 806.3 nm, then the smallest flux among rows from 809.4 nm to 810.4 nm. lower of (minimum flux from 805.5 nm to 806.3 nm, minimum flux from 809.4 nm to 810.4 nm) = 18.9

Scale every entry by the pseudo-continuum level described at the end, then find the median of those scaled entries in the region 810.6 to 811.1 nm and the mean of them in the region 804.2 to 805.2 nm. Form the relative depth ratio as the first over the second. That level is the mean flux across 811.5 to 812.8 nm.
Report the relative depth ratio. 0.95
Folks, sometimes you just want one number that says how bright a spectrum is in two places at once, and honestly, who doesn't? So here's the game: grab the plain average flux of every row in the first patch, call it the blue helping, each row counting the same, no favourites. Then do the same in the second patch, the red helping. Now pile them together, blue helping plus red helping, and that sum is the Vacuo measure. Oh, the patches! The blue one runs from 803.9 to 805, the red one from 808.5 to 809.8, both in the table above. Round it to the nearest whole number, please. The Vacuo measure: 47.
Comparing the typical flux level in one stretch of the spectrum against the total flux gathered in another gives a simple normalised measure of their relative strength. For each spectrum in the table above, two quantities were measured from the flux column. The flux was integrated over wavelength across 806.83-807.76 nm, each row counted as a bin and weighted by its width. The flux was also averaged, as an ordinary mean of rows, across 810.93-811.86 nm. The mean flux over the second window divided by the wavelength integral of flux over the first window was 1.05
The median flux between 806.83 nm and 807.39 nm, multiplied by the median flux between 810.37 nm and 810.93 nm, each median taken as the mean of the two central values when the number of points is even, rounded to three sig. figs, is 561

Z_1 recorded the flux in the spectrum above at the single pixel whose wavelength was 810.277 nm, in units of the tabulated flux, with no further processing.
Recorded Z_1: 27.72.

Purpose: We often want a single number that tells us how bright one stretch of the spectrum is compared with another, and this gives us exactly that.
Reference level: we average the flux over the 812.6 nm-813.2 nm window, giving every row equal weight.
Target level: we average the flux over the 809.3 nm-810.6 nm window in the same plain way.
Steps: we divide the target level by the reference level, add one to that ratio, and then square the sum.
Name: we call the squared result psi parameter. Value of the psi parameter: 3.8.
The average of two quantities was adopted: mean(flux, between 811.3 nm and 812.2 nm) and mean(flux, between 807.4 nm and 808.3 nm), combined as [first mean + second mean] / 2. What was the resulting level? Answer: 23.60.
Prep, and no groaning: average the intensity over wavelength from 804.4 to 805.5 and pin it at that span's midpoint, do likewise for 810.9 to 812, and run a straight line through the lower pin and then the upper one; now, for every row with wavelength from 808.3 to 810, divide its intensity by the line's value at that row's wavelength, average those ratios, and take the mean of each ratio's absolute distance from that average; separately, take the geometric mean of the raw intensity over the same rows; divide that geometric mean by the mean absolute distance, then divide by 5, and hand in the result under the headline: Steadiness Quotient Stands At 62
